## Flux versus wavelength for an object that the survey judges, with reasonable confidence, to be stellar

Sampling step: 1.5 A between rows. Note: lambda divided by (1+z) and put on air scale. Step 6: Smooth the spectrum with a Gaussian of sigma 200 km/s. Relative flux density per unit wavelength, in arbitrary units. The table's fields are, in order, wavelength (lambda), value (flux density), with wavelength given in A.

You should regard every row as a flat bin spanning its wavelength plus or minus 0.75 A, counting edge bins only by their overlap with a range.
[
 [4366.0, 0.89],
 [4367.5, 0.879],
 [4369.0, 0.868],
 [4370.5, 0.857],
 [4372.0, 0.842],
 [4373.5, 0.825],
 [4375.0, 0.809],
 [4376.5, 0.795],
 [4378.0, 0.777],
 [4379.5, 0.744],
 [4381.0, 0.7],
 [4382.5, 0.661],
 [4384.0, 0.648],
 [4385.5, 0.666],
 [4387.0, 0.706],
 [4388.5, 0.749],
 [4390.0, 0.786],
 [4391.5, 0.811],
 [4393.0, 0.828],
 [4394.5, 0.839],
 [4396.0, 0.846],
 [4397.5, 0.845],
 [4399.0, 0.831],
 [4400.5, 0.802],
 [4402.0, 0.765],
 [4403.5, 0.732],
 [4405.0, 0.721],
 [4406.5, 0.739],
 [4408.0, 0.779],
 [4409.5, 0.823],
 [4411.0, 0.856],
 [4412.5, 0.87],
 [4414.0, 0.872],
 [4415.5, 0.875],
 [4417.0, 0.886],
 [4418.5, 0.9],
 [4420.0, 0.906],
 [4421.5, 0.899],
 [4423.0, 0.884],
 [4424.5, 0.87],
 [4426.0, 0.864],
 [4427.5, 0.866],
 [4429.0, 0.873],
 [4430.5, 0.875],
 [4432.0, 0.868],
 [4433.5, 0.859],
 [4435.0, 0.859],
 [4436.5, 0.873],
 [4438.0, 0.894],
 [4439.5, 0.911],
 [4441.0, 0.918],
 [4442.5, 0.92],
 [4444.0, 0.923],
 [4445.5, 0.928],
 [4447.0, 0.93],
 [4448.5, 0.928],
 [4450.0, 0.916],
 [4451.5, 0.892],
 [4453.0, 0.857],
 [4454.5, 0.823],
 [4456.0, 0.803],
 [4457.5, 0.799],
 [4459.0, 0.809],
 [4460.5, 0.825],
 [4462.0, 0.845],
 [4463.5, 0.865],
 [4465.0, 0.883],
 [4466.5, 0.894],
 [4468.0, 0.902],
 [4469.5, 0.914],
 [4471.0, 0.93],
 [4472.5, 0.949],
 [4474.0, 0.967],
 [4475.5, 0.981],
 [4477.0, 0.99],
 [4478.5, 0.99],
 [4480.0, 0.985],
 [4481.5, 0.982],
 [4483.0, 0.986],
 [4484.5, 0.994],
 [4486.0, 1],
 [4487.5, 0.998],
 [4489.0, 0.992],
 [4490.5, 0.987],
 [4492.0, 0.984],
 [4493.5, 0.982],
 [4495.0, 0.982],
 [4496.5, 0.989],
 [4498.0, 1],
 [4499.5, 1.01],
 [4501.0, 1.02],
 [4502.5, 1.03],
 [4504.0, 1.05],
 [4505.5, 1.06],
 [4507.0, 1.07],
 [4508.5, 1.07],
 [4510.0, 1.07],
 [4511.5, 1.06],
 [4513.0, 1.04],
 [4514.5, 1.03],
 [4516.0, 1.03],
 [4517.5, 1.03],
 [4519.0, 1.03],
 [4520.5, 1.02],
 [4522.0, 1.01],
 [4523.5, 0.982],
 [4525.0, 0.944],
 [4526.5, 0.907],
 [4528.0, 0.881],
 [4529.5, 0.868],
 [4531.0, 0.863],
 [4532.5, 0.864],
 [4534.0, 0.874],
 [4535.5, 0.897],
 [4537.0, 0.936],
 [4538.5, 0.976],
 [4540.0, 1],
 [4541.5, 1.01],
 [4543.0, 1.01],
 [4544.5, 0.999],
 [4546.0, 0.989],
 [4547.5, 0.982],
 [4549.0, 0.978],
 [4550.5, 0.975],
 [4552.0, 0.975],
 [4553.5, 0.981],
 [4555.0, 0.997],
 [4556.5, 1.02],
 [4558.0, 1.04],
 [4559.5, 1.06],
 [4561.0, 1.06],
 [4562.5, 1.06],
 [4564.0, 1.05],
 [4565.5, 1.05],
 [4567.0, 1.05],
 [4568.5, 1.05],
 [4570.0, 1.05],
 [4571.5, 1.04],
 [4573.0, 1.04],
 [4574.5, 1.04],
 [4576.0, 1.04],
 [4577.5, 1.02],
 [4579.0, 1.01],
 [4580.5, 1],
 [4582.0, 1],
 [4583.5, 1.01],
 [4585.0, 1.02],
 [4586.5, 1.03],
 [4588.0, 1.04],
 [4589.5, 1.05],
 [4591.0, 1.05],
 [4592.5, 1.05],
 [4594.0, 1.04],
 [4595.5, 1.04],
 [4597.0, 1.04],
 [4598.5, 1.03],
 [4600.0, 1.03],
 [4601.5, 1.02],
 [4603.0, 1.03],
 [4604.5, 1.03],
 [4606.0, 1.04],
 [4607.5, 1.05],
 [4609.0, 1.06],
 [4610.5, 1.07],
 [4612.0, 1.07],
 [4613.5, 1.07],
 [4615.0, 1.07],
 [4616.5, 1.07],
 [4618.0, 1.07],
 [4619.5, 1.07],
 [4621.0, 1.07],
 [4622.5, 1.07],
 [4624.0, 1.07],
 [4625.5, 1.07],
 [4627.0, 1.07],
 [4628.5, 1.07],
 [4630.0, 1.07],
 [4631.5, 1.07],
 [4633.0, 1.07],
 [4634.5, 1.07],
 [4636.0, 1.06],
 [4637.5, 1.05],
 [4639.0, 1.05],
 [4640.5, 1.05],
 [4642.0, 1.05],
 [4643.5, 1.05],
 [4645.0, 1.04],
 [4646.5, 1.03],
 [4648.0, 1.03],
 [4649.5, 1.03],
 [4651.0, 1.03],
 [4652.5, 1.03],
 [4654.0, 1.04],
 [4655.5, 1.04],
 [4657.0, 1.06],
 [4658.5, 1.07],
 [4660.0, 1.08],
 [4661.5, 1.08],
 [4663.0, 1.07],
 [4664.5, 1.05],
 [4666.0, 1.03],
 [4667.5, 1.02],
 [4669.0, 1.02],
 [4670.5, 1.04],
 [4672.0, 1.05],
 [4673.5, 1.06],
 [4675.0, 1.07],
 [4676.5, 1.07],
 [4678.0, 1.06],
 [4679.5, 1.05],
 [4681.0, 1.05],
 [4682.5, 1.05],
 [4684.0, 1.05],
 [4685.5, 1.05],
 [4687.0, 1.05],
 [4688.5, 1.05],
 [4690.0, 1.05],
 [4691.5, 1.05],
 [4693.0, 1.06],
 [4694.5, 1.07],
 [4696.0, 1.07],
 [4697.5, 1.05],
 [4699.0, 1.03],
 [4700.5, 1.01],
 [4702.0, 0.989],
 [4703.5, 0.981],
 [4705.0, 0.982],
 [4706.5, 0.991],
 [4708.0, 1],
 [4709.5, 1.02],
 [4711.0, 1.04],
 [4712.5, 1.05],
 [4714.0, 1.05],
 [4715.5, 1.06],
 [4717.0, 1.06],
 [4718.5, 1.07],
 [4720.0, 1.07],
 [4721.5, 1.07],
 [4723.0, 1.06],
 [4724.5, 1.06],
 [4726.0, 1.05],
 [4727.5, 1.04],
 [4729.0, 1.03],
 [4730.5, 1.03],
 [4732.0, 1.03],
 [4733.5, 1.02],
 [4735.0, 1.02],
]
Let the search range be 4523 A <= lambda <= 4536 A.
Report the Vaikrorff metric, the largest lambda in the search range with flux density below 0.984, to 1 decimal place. 4535.5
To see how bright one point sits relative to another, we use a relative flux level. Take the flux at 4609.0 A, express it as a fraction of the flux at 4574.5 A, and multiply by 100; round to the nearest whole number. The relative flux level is 102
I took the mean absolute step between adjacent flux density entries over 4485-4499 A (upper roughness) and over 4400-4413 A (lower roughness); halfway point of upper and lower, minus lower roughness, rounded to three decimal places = -0.012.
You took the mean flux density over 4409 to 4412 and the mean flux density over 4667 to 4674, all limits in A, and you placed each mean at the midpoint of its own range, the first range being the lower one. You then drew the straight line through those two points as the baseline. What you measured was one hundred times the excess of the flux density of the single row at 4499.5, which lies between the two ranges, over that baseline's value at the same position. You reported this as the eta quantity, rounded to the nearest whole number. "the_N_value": 10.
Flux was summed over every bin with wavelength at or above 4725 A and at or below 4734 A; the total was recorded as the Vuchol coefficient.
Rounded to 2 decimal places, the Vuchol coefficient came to 6.20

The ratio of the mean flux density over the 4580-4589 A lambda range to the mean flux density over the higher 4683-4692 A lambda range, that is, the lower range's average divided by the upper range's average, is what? 0.97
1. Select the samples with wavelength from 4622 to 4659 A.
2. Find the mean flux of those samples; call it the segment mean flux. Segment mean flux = 1.05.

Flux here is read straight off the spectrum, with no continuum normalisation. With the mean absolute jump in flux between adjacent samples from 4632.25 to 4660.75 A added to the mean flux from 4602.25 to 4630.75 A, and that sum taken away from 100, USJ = 98.9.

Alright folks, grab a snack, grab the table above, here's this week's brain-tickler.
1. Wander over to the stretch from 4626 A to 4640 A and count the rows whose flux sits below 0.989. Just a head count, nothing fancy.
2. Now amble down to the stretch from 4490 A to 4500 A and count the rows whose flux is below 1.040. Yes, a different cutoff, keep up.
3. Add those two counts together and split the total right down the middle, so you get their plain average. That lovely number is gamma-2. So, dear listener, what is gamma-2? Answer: 3.5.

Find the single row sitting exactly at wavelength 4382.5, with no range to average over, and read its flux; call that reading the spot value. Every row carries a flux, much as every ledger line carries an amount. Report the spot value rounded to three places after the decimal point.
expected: 0.661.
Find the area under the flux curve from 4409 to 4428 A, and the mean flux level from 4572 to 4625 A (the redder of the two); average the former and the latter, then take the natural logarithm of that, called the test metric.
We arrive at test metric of 2.2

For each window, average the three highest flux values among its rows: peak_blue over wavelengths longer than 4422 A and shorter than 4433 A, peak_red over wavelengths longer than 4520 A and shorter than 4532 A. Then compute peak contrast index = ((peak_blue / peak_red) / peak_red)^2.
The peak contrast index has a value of 0.76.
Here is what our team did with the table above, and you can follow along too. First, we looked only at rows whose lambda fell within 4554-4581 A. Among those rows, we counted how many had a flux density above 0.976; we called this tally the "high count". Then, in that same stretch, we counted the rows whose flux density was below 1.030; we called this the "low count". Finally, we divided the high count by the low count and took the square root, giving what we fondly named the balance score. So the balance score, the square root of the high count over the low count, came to 1.9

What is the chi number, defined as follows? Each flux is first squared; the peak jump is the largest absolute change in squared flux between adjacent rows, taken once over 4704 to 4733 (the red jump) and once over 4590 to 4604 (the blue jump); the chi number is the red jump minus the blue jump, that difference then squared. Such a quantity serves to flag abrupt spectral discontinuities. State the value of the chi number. 0.0004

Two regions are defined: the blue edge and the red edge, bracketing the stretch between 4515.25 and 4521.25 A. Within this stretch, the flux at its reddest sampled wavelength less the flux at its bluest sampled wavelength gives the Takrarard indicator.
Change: -0.010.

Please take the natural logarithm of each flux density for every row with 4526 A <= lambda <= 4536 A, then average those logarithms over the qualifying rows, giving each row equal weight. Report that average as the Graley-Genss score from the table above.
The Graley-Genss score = -0.13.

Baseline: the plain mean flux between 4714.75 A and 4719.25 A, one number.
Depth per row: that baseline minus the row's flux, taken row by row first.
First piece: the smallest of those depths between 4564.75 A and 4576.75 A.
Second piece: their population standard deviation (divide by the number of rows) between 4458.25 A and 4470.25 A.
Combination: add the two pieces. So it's 0.049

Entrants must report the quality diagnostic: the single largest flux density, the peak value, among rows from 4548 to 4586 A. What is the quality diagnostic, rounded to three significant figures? 1.06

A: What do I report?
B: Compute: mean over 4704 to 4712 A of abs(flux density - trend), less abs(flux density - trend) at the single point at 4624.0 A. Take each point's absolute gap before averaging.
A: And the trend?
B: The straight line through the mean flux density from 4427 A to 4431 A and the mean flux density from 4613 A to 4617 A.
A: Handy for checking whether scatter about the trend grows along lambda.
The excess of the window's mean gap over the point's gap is 0.15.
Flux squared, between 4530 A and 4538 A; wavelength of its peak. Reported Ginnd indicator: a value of 4537.0 A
